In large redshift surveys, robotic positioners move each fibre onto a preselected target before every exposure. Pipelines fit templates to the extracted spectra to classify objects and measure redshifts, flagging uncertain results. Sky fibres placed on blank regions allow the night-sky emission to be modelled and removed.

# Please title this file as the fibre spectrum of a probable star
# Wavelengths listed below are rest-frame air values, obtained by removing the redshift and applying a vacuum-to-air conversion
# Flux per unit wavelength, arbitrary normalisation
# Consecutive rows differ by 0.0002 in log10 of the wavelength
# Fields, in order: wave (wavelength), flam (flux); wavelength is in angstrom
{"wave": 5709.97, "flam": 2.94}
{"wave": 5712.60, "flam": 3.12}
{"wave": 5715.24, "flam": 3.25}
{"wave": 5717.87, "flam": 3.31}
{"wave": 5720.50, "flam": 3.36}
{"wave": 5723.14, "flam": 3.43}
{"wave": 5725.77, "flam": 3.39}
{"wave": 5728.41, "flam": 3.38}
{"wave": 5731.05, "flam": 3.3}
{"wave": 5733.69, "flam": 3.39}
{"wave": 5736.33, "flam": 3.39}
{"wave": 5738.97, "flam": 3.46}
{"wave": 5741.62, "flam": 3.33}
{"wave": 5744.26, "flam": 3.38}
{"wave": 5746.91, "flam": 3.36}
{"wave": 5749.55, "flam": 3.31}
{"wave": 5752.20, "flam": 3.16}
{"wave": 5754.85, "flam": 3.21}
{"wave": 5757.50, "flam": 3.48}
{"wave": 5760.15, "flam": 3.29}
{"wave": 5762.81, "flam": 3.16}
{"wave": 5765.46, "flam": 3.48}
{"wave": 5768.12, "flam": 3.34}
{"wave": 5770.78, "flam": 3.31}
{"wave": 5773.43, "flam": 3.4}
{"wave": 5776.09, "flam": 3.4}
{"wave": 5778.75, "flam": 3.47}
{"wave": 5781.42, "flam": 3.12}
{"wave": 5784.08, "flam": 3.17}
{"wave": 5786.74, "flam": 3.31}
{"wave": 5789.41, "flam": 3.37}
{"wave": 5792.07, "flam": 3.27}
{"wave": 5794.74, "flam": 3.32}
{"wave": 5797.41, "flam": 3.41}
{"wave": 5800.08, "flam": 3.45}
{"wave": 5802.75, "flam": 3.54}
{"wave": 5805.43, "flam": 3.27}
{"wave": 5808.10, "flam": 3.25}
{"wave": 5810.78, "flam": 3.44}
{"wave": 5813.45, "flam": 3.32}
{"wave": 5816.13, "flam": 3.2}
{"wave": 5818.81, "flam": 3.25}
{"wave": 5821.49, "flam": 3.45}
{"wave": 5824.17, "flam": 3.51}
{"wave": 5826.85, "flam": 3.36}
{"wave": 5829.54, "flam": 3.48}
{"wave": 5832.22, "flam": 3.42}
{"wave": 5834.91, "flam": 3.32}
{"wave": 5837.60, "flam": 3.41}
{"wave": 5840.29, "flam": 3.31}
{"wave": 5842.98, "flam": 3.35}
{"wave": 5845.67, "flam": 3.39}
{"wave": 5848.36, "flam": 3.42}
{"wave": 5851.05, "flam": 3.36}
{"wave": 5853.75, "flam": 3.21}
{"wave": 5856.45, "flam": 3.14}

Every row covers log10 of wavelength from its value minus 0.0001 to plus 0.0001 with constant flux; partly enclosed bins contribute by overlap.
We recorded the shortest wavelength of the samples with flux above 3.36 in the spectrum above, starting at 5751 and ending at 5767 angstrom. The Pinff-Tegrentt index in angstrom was 5757.50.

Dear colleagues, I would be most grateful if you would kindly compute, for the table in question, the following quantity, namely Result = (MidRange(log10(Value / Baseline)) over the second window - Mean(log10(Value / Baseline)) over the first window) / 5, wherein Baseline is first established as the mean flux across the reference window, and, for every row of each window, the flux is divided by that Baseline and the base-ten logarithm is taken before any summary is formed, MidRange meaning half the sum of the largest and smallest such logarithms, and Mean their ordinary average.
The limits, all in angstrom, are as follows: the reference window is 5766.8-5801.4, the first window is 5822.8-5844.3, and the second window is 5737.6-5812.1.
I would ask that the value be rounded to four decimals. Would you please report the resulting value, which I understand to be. -0.0018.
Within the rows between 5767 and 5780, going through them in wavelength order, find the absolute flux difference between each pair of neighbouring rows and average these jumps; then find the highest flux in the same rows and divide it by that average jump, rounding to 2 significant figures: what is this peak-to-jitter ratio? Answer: 73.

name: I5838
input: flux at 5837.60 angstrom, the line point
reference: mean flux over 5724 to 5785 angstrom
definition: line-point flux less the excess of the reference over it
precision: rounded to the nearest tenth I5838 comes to 3.5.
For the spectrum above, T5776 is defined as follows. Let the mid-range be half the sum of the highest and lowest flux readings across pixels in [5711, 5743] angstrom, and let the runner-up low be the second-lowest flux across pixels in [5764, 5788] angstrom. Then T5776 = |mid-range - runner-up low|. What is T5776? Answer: 0.12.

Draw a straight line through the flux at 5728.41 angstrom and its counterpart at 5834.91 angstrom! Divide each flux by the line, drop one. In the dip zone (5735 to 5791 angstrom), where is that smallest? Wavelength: 5781.42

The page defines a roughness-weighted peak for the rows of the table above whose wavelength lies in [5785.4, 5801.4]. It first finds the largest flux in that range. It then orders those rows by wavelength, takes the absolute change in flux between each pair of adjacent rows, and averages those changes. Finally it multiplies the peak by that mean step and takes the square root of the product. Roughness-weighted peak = 0.48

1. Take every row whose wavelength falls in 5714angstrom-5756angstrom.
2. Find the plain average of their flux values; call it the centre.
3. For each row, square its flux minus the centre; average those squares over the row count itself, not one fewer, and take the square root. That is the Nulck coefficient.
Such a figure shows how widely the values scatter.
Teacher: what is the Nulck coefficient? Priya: 0.077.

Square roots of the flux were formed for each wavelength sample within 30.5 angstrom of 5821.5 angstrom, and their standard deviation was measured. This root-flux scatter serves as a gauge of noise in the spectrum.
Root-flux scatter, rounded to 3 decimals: 0.024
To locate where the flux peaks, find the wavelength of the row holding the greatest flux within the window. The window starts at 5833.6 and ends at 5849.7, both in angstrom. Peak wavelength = 5848.36 angstrom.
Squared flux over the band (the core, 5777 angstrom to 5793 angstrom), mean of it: 10.8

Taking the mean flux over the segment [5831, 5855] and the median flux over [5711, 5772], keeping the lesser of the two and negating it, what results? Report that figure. -3.34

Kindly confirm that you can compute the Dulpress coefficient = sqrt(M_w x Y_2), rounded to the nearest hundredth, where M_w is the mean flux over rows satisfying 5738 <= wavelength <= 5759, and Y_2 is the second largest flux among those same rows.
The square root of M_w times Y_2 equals 3.40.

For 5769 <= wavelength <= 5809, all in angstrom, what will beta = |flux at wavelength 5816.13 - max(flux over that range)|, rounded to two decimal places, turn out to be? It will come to 0.34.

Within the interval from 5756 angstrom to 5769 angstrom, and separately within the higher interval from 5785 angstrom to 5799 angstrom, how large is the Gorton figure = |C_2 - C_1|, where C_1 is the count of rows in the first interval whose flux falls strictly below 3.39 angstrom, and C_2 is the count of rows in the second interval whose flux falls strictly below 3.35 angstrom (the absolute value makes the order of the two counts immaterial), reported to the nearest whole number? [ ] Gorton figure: 0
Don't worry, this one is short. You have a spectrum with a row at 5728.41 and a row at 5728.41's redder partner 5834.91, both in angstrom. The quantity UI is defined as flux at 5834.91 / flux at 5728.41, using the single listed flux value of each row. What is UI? 0.98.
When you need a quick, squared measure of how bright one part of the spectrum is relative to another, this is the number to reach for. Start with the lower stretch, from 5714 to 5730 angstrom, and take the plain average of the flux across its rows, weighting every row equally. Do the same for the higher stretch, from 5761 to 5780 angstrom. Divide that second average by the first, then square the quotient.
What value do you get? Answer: 1.01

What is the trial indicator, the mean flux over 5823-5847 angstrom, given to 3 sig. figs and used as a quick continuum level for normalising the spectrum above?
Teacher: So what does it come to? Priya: 3.39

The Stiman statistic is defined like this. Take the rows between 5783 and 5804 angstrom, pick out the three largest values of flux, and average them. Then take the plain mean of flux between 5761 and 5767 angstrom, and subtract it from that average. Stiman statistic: 0.15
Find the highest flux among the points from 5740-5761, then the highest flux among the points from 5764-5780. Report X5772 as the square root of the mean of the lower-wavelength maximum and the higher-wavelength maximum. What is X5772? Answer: 1.87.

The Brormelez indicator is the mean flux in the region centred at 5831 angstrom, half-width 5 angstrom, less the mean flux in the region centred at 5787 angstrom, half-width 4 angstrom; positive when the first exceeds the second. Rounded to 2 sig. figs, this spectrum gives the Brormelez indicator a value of 0.11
